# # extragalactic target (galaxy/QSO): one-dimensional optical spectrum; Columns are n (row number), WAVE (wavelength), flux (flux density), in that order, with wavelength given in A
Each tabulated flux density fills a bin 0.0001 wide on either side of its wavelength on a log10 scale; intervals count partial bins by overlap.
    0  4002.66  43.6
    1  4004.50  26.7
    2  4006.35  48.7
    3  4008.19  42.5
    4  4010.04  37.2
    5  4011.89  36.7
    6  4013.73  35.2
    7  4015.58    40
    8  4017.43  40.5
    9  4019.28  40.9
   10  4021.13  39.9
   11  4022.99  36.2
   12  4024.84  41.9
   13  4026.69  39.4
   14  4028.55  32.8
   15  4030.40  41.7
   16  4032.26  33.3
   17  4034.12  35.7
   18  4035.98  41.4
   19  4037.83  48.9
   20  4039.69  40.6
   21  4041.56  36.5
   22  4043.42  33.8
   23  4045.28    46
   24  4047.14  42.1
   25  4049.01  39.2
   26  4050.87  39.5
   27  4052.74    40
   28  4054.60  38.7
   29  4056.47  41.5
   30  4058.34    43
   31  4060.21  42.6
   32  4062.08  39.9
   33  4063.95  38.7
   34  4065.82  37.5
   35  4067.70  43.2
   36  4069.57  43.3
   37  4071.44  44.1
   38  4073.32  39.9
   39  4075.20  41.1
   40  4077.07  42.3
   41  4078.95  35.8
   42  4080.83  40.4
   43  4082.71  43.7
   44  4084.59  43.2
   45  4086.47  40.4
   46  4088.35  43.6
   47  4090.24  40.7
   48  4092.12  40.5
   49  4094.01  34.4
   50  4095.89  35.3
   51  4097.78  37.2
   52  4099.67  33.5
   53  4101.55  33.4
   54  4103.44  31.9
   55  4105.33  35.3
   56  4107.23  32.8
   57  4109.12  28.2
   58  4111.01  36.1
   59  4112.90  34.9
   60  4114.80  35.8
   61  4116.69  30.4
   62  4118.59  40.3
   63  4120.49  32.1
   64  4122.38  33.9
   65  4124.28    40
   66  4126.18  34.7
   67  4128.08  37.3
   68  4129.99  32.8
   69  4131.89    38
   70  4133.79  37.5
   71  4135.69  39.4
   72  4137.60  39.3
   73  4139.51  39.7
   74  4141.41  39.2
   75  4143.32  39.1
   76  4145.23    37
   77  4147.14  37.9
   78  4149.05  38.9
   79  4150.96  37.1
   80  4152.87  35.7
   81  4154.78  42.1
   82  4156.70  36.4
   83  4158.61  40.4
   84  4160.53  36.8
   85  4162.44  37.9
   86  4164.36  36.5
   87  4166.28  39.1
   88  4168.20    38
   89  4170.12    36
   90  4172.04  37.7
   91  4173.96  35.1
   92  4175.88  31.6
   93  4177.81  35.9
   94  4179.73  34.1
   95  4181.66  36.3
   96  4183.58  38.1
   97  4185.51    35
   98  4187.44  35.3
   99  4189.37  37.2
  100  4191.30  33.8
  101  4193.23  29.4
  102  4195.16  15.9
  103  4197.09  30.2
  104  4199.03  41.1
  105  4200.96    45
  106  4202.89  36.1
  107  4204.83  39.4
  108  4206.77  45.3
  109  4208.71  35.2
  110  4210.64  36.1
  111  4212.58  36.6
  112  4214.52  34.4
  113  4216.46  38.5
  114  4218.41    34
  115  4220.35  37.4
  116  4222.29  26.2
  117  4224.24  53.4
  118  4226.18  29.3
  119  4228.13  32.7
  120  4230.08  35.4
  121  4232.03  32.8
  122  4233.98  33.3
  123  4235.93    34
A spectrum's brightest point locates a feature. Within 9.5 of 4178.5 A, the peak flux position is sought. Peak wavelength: 4183.58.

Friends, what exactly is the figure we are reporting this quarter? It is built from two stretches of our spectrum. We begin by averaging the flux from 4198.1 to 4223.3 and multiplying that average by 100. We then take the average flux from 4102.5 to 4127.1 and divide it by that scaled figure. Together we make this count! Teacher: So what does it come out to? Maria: 0.0092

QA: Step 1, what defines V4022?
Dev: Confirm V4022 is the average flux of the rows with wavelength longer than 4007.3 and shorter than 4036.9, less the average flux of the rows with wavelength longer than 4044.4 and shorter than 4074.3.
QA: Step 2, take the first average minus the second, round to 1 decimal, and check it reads -2.7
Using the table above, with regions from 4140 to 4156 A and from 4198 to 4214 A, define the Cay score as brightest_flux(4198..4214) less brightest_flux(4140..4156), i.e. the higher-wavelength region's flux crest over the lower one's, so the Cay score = 3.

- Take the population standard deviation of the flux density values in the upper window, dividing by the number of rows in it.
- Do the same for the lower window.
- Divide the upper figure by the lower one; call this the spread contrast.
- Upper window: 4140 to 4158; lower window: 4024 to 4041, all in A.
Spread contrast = 0.4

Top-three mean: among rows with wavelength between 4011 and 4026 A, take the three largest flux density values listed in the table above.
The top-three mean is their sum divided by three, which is 41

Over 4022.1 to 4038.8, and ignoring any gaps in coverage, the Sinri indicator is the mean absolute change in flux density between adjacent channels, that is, 6.0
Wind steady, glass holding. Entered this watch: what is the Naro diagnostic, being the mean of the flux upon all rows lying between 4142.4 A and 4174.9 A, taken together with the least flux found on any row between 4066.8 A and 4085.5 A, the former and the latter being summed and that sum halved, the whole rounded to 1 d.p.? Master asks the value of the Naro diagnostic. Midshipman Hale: 36.8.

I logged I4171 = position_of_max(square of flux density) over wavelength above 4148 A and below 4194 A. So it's 4154.78 A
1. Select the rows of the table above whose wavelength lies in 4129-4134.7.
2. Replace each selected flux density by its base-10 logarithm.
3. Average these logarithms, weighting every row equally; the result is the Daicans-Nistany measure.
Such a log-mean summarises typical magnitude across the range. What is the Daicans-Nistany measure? 1.56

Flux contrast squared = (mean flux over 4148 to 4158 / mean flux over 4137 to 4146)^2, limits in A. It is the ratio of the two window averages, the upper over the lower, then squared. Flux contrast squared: 0.96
